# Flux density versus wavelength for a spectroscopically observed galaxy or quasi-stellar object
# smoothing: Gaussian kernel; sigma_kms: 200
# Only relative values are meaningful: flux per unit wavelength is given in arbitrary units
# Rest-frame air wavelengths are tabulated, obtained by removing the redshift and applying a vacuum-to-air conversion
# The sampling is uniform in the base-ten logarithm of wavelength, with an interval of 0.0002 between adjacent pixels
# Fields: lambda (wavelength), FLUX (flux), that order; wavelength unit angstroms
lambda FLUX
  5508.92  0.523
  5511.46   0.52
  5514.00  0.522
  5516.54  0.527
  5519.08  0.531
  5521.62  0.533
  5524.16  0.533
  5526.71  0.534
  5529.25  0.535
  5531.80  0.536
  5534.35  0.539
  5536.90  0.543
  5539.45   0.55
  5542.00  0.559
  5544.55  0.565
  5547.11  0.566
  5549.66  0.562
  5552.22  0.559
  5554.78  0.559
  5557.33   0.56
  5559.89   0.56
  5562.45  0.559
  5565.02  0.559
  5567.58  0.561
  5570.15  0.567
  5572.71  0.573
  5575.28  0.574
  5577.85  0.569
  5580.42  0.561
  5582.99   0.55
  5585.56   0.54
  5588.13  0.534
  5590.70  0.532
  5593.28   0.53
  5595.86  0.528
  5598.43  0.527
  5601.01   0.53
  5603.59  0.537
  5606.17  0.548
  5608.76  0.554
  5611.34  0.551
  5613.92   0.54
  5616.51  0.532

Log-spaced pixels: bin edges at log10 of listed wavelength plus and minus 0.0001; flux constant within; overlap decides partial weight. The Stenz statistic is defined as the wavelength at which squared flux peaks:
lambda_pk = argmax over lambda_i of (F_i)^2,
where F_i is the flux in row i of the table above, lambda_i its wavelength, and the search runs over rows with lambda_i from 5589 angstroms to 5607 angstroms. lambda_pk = 5606.17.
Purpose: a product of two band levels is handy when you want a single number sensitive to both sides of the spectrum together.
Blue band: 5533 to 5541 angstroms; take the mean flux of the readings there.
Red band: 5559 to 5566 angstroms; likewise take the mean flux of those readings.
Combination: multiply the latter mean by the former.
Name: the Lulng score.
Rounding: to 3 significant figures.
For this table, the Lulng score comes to 0.304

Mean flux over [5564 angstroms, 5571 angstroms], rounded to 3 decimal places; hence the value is 0.562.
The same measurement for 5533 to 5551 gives 0.555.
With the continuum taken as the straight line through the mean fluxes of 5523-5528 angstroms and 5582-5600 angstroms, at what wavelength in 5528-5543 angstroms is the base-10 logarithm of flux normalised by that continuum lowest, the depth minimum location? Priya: 5529.25 angstroms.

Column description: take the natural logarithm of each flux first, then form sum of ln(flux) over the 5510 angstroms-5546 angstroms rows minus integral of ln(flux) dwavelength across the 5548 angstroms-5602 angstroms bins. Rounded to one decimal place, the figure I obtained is 23.4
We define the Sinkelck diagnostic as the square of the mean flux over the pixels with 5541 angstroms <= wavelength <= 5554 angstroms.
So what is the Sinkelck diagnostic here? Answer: 0.316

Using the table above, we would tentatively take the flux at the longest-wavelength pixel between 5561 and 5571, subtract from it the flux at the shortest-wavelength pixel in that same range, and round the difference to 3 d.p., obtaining 0.008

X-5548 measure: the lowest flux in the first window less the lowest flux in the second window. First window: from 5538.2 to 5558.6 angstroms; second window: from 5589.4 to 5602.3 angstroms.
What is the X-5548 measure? 0.023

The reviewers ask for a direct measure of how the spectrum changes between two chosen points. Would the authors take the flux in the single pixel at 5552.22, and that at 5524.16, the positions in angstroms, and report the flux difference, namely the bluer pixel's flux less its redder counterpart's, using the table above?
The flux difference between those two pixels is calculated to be -0.03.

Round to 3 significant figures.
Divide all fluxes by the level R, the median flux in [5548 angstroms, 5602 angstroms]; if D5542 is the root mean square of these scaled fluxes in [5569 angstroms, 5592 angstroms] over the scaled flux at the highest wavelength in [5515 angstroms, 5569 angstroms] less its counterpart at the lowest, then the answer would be 16.3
